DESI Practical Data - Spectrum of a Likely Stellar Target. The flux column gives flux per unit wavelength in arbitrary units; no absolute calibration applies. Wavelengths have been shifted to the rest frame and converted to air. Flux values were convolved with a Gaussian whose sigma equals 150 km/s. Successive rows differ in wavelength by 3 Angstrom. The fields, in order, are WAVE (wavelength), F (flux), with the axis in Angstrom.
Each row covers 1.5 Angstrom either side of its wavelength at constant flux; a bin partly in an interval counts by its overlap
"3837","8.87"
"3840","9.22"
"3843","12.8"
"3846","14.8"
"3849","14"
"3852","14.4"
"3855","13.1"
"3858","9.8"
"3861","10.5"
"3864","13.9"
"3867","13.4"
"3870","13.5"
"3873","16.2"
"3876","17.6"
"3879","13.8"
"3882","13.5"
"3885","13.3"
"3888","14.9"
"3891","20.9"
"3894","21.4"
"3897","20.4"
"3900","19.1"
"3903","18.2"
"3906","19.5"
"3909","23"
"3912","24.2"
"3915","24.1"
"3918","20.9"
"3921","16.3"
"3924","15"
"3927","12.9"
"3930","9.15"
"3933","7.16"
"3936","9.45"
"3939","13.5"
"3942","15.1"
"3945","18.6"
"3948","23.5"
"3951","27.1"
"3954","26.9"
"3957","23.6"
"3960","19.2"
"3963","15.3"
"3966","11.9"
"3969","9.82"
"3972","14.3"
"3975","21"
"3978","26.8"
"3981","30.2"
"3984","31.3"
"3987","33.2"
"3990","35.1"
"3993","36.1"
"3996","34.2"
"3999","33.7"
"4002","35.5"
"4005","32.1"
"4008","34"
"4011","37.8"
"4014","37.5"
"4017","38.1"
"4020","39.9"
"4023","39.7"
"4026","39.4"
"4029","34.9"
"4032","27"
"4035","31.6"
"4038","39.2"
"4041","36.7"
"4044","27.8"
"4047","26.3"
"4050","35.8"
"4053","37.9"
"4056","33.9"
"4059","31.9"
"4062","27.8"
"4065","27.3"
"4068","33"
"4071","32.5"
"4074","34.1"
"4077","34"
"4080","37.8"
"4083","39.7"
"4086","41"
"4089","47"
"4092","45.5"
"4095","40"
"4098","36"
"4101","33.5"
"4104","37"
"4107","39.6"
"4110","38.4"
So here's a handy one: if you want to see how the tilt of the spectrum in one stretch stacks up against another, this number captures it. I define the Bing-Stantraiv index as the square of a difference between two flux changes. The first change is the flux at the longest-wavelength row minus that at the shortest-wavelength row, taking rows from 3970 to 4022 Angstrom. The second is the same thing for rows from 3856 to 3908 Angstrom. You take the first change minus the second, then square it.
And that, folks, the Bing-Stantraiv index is 253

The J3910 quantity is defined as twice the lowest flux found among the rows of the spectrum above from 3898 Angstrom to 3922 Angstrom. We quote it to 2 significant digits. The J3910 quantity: 33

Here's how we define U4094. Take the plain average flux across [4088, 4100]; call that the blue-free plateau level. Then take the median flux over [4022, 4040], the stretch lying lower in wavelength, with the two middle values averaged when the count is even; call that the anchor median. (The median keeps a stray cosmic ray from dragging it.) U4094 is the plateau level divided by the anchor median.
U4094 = 1.1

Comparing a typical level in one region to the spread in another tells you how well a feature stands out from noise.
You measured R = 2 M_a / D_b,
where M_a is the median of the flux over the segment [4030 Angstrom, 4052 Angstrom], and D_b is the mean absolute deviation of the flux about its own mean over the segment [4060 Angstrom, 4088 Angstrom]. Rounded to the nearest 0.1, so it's 17.7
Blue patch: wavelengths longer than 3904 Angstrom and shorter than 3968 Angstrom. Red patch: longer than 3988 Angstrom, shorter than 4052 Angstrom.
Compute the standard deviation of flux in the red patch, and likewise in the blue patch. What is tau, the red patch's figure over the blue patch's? 0.67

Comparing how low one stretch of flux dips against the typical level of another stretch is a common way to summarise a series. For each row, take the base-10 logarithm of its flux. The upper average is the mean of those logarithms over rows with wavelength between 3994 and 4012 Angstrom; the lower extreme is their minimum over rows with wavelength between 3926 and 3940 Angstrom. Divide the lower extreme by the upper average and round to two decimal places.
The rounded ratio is 0.56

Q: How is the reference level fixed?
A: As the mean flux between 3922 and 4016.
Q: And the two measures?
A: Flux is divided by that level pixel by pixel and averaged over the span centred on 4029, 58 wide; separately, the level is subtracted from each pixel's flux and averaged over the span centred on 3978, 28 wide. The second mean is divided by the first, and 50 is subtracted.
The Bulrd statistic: -49.9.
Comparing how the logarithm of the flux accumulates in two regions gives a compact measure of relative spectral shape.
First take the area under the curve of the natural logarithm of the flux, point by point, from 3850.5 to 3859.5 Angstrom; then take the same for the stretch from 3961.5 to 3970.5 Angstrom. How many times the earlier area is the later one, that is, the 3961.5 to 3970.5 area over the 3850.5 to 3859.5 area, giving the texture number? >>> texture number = 1.00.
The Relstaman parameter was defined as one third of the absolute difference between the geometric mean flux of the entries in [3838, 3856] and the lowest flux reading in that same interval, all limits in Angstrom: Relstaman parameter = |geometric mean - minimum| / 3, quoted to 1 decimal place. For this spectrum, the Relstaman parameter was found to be 1.2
